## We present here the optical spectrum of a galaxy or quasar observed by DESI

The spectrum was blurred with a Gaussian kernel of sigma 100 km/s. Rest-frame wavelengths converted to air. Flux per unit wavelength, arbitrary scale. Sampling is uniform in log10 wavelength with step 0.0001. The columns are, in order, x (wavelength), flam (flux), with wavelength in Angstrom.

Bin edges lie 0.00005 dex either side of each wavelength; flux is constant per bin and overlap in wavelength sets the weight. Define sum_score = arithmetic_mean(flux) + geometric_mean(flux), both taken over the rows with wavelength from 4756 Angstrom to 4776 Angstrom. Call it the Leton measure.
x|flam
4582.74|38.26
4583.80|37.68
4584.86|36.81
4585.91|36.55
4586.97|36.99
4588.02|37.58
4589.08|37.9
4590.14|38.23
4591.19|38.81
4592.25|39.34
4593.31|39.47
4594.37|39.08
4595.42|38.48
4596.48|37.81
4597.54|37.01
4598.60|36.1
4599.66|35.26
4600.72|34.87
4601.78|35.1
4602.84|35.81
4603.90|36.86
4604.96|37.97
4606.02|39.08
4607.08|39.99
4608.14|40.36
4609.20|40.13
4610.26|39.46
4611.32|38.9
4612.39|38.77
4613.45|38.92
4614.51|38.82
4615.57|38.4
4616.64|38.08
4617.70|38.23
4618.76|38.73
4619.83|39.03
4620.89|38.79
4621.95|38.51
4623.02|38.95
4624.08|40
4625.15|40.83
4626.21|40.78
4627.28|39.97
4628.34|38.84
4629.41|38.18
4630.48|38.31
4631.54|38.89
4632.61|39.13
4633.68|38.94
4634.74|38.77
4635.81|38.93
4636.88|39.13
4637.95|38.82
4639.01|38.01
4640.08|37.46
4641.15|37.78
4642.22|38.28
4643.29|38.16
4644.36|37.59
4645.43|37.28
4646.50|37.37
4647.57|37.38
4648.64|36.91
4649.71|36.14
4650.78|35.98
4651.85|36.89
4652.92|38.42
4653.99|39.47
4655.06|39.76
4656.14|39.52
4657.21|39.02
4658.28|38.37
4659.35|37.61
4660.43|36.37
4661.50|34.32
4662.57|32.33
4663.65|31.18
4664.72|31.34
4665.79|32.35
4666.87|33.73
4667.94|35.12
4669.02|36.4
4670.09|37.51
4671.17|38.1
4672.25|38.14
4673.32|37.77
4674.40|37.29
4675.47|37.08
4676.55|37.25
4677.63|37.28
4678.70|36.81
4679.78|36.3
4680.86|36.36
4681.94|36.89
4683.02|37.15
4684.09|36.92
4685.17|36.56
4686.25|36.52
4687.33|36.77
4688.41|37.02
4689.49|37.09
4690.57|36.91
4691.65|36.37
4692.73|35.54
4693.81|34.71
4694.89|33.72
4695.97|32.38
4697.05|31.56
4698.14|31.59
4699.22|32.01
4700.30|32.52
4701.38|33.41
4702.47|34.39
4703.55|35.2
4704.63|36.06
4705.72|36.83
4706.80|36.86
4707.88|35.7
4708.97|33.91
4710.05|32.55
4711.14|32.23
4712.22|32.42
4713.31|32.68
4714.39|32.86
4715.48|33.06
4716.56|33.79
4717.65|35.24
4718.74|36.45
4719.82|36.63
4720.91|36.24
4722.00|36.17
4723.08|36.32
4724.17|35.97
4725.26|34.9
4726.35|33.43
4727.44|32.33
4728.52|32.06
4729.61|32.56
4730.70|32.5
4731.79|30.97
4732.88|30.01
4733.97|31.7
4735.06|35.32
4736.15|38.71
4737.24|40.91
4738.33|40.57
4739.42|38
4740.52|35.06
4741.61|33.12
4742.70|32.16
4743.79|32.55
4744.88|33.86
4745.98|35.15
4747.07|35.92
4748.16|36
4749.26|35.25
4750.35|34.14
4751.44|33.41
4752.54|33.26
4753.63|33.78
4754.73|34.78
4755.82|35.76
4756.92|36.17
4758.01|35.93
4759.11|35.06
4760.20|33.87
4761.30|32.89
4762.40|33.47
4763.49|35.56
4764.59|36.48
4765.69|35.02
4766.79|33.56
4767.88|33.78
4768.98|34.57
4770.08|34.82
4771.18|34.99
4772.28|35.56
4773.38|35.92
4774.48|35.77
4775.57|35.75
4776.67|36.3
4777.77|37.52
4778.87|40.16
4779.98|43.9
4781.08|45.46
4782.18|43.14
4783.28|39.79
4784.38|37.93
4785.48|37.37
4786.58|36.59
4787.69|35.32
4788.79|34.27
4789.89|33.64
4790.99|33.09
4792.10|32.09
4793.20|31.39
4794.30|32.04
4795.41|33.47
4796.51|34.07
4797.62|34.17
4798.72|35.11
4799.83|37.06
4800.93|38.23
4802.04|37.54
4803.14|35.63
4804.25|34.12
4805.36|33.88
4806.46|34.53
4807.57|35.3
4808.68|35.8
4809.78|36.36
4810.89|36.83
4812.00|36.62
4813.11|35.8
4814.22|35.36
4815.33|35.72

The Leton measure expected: 69.9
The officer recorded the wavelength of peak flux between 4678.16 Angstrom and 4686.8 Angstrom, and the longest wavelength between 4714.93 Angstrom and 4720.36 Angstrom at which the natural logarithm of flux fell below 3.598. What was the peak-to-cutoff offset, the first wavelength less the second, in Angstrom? -35.7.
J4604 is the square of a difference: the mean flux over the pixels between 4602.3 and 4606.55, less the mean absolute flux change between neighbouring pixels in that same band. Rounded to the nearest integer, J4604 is 1321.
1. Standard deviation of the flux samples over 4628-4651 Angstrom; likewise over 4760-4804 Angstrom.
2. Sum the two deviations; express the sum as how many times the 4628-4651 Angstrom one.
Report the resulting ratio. 4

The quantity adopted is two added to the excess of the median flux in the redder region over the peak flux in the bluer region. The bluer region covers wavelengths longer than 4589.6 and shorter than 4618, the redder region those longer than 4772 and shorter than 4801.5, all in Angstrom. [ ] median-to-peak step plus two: -2.6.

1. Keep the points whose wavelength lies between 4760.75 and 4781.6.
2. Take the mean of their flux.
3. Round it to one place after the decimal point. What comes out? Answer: 36.4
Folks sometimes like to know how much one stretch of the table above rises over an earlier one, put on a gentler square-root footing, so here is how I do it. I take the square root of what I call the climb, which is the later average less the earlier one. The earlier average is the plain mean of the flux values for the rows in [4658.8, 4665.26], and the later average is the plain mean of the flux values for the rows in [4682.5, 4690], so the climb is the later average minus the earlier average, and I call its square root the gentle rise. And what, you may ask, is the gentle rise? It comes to 1.73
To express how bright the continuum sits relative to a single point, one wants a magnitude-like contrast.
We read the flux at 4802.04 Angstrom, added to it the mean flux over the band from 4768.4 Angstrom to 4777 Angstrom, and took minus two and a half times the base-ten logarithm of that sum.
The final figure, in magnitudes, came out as -4.66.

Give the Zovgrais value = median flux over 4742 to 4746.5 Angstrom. 33.2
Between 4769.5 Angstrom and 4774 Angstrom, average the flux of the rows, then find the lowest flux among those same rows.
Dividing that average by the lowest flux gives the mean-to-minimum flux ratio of 1.01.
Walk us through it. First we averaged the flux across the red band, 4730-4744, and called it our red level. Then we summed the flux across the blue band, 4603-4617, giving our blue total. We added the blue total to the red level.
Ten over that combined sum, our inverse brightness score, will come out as 0.0185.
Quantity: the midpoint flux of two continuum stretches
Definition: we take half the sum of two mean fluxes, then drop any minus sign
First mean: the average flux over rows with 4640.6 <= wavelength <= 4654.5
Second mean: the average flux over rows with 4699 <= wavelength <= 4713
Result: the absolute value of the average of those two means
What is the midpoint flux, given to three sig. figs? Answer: 35.8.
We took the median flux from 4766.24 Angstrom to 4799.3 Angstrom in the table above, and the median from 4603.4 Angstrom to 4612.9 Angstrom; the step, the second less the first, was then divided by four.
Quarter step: 1.0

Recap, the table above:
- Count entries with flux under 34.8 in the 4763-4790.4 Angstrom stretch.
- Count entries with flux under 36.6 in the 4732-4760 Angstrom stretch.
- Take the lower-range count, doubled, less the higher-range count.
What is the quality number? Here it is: 37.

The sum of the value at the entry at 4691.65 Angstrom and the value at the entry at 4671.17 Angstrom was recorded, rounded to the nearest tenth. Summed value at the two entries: 74.5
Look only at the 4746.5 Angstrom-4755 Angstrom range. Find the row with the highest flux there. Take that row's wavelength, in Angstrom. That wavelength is 4748.16 Angstrom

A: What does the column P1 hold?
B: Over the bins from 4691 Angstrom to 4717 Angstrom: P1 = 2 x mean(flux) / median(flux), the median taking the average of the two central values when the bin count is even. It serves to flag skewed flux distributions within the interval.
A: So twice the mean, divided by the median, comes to 2.02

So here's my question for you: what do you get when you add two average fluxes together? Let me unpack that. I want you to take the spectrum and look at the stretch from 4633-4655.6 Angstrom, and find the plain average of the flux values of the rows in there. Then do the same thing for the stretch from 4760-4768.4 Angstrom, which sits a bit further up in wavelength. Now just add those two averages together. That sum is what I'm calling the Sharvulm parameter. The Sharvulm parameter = 72.3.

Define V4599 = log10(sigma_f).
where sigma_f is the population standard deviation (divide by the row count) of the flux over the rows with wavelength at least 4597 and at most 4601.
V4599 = -0.085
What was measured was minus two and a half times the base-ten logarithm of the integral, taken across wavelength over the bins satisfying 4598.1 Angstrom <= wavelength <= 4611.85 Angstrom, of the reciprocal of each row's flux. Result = 1.09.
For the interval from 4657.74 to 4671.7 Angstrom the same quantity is 0.99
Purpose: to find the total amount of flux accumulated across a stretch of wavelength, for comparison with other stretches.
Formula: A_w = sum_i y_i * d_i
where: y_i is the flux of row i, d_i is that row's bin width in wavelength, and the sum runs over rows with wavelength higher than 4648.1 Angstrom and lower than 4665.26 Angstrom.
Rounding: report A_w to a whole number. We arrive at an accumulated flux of 626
